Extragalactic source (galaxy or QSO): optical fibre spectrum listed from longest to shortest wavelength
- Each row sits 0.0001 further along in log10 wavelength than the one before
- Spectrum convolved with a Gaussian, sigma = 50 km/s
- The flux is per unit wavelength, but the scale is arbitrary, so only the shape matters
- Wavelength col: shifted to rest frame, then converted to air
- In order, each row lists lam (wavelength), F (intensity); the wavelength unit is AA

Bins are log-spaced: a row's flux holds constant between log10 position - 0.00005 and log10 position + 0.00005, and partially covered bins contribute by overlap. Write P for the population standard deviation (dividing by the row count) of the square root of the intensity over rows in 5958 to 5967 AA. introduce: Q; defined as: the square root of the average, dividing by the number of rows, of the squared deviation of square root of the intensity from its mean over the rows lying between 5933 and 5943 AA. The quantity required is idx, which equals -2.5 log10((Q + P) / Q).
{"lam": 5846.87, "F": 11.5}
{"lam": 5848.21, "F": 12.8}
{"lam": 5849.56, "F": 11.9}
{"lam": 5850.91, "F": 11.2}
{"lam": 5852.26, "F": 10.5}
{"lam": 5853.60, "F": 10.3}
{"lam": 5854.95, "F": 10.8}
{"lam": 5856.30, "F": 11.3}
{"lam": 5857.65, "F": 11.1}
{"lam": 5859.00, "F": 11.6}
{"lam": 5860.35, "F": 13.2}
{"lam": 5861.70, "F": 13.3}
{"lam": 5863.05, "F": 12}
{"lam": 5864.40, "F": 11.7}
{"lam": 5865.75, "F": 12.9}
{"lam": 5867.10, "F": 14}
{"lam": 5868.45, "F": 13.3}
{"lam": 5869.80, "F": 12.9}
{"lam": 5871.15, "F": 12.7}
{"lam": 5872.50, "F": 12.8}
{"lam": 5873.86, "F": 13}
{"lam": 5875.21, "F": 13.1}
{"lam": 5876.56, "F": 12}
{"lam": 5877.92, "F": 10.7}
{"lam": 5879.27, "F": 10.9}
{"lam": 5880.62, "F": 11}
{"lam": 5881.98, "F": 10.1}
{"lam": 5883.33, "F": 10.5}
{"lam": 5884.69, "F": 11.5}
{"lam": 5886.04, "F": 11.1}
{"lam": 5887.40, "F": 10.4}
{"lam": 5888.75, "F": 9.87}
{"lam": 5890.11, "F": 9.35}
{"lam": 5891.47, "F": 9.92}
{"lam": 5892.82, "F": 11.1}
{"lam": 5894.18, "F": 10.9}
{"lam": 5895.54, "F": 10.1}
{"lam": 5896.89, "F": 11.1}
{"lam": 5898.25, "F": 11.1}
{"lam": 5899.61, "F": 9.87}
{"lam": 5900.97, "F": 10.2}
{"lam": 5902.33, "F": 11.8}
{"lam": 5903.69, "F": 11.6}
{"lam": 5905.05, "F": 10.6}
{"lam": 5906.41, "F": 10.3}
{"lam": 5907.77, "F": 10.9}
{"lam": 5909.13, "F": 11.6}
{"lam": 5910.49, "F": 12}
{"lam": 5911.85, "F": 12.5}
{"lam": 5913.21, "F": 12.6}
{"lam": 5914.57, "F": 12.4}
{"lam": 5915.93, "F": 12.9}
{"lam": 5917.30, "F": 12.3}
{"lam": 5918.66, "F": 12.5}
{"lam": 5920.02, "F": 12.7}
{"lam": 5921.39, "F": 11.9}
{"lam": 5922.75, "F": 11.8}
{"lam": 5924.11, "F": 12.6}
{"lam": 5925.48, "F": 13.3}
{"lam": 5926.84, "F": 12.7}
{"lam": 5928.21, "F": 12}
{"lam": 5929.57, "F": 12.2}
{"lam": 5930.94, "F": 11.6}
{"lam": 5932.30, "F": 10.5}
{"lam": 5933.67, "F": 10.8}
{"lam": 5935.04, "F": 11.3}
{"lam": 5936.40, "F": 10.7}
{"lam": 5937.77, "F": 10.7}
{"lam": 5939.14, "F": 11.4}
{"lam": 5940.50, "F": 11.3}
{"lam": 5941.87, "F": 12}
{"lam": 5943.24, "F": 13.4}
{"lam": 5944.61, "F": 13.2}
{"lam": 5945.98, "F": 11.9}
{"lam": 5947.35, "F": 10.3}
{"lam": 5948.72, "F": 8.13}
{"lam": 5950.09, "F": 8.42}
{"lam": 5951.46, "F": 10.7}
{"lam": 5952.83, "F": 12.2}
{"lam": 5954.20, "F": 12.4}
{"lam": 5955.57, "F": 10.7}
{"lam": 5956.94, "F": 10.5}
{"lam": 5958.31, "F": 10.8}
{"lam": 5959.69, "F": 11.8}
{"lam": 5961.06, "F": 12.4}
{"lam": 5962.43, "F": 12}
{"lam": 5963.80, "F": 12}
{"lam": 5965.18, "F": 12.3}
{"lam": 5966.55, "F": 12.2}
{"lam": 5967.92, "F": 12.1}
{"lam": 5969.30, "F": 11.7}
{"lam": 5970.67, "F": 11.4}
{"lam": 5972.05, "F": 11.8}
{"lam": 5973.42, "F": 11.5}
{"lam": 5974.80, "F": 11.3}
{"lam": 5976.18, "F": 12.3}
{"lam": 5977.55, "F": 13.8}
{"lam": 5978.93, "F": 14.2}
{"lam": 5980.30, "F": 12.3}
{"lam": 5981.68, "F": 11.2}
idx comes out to -0.8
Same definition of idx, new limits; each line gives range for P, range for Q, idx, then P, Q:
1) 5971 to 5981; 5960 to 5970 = -1.9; 0.15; 0.03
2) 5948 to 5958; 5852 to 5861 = -1.1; 0.24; 0.13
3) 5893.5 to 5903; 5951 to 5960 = -0.7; 0.10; 0.11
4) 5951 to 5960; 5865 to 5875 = -1.2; 0.11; 0.06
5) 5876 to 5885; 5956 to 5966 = -0.7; 0.09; 0.10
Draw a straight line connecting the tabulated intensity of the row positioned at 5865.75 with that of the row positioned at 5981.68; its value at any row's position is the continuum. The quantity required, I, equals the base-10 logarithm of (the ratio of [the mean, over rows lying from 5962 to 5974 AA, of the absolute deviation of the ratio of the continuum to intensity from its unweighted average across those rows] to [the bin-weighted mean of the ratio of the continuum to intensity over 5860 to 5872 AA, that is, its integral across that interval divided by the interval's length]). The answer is -1.77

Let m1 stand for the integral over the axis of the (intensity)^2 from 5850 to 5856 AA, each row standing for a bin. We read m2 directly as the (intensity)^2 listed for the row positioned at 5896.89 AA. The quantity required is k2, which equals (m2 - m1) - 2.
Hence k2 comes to -577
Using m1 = 699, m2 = 123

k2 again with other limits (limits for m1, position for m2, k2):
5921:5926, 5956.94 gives -663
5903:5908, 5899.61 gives -494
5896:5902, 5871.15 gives -520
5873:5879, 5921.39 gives -748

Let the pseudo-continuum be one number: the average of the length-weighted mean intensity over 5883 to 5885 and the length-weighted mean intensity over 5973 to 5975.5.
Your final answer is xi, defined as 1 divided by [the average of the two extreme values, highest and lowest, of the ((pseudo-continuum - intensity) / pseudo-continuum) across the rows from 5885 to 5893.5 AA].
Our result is 12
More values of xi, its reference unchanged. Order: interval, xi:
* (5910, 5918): -9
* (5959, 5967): -12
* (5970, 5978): -8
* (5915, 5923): -9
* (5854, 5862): -13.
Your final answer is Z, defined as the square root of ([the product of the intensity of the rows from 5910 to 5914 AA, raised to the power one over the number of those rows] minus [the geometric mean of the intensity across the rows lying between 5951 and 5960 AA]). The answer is 1.04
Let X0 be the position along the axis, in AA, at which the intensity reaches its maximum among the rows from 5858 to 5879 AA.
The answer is 5867.10 AA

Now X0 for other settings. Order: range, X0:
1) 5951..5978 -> 5977.55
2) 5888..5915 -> 5913.21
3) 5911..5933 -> 5925.48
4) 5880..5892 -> 5884.69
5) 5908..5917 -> 5915.93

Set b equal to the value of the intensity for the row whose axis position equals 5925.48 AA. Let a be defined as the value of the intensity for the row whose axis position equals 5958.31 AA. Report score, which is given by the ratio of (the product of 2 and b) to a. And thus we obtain 2.5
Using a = 10.8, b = 13.3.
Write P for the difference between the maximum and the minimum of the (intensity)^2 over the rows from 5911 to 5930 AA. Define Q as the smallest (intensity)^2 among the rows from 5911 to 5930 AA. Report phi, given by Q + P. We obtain 177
